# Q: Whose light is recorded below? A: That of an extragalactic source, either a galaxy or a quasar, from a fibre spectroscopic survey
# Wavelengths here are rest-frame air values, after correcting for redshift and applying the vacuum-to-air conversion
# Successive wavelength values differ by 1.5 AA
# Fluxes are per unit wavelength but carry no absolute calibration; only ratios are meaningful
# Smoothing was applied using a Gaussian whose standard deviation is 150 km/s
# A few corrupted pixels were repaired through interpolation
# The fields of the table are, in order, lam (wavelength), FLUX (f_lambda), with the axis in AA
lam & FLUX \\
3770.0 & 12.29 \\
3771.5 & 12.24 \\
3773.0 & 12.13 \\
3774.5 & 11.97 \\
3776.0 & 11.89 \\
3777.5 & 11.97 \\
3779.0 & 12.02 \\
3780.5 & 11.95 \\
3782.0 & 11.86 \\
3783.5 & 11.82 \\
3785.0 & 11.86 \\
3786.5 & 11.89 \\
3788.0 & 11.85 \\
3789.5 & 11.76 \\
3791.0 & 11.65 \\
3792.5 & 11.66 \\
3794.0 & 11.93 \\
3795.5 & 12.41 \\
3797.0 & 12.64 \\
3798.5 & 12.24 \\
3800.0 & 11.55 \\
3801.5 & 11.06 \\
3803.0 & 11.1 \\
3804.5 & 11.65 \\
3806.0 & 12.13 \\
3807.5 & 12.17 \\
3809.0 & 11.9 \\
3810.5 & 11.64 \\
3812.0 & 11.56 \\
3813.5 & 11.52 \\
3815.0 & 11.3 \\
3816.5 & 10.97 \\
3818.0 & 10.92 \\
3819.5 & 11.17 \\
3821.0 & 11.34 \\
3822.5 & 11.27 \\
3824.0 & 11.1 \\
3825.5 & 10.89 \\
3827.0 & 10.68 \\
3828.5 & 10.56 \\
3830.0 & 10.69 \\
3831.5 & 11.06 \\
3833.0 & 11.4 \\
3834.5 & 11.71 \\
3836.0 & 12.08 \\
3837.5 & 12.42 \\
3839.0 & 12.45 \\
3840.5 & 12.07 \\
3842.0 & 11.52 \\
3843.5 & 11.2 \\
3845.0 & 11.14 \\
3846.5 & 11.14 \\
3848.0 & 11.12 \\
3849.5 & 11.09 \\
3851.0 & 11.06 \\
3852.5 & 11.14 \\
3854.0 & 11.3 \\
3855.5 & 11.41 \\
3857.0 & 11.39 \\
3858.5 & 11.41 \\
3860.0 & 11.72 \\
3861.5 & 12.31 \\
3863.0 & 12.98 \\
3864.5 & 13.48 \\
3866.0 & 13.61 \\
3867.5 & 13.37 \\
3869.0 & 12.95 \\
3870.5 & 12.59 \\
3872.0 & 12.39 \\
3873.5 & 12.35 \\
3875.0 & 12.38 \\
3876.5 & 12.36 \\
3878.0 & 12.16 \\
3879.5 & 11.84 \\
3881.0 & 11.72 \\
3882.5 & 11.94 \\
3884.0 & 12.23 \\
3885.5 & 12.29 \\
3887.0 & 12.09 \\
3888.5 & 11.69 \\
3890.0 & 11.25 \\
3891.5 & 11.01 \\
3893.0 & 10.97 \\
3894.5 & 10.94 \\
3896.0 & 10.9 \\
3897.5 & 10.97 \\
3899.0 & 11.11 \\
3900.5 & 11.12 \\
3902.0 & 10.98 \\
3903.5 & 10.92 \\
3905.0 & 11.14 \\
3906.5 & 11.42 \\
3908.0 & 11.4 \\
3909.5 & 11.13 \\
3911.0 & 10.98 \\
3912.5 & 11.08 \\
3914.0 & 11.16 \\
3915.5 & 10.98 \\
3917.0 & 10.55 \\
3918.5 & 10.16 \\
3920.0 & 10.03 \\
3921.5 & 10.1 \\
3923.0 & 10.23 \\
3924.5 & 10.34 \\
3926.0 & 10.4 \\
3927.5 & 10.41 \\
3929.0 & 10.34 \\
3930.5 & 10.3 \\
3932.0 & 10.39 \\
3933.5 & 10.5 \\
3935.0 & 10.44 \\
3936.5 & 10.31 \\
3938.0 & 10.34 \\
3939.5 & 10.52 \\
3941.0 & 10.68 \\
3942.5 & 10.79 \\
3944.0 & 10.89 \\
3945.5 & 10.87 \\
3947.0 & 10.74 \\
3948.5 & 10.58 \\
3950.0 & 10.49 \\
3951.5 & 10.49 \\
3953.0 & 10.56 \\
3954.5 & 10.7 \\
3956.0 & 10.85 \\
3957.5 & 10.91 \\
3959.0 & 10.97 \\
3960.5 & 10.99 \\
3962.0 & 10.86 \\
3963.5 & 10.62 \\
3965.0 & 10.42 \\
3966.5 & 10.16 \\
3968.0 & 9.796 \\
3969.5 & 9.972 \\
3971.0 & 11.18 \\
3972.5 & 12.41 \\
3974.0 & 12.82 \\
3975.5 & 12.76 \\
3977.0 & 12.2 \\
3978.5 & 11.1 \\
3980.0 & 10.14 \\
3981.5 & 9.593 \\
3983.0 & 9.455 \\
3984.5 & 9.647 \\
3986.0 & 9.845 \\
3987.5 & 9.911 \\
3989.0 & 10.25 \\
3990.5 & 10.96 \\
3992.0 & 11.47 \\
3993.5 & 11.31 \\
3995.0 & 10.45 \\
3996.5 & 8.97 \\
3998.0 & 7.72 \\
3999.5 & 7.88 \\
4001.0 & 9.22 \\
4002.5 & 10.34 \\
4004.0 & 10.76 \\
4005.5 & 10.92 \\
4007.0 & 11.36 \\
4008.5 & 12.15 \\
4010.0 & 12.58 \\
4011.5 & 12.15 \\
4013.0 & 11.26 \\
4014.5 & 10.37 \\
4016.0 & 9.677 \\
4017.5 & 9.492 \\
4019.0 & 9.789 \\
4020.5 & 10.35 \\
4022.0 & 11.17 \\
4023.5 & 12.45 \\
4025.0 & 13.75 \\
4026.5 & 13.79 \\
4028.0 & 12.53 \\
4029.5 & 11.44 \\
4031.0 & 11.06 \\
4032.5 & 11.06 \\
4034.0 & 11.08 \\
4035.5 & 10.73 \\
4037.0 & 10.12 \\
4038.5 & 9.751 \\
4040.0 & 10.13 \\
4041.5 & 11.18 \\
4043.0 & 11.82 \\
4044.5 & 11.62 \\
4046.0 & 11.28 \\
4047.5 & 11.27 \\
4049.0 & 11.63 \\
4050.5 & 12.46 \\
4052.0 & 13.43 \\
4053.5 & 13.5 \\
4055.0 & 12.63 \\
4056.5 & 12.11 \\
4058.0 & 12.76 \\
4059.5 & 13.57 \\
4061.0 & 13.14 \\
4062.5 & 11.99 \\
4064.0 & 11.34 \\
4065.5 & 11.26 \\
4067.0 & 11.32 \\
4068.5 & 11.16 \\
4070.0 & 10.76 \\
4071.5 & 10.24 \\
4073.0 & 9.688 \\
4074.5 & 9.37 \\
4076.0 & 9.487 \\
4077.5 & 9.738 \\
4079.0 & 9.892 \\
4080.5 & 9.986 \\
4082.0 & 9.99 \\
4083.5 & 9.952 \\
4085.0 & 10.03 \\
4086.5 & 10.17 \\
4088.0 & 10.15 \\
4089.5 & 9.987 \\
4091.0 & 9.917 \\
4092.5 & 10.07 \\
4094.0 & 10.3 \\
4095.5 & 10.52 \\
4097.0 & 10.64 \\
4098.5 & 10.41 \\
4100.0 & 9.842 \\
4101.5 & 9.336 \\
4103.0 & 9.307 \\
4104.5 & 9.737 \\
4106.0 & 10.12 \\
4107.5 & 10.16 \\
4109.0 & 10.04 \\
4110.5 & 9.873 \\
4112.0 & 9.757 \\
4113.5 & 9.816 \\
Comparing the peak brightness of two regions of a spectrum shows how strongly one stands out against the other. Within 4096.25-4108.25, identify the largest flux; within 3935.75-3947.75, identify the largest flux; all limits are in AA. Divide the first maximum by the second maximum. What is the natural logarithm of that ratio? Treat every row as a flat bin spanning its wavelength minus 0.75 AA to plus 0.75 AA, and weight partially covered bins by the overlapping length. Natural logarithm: -0.02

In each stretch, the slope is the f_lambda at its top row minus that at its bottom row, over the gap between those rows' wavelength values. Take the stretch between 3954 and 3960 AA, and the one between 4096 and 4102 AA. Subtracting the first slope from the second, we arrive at -0.35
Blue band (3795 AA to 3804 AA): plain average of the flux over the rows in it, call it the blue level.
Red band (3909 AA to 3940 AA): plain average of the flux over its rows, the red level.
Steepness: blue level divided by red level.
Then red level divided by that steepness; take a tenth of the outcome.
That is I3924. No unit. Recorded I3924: 0.93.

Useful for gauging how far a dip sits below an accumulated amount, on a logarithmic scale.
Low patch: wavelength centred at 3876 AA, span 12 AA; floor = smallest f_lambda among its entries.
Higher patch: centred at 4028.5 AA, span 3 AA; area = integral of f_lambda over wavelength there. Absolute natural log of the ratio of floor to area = 1.1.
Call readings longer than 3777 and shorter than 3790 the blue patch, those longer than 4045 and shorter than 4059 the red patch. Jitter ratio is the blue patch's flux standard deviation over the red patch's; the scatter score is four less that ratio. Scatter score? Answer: 3.9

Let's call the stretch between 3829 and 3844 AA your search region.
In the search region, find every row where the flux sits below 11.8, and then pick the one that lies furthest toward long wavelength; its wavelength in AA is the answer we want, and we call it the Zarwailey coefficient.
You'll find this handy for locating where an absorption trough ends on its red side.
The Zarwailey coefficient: 3843.5 AA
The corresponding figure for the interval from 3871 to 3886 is 3881.0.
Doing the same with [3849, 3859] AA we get 3858.5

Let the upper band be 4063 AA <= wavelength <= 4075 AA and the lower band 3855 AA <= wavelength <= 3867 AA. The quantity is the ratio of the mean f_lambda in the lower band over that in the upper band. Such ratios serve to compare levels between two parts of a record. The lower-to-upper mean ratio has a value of 1.15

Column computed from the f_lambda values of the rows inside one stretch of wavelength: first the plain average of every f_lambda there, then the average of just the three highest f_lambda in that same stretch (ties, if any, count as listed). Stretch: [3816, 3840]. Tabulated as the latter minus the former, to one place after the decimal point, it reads 1.0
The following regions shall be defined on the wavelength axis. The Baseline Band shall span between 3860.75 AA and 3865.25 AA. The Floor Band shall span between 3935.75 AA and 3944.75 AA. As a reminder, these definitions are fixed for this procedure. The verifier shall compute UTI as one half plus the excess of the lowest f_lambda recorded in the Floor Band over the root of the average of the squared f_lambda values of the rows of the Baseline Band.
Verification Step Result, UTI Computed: -2.1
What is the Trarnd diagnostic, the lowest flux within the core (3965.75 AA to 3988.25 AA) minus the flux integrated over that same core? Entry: -232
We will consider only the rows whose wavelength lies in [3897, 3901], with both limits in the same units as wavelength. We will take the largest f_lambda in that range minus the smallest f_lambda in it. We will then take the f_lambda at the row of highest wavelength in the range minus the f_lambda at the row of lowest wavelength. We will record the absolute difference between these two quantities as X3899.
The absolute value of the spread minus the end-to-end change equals 0.00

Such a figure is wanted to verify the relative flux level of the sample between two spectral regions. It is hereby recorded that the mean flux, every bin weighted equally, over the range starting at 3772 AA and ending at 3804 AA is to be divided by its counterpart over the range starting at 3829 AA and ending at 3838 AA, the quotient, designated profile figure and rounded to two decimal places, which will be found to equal 1.03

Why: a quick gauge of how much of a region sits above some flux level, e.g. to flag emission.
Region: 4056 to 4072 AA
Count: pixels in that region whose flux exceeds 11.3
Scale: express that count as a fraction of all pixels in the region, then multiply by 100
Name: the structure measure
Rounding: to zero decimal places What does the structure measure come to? 64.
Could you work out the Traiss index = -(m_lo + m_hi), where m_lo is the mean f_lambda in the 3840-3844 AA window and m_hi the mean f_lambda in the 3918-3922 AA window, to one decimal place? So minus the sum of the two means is -21.7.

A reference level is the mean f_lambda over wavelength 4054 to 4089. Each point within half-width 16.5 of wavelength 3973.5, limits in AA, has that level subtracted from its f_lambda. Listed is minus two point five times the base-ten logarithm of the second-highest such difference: -0.67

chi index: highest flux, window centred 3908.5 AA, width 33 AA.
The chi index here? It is 11.42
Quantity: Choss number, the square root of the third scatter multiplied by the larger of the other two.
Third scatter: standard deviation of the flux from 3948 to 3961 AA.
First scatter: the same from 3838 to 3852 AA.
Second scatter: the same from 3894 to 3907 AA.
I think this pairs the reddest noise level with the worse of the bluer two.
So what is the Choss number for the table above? 0.3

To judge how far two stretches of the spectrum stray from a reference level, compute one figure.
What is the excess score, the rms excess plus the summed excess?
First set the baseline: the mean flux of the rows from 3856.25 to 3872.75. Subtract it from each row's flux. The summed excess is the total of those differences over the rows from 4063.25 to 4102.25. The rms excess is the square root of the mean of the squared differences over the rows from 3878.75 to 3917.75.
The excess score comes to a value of -60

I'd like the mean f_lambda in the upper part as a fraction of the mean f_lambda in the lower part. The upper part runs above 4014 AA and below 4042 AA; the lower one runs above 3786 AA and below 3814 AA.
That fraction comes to 0.94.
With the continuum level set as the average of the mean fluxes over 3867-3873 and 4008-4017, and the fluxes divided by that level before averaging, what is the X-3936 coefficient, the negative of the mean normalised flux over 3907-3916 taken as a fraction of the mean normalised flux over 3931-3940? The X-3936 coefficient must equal -1.07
